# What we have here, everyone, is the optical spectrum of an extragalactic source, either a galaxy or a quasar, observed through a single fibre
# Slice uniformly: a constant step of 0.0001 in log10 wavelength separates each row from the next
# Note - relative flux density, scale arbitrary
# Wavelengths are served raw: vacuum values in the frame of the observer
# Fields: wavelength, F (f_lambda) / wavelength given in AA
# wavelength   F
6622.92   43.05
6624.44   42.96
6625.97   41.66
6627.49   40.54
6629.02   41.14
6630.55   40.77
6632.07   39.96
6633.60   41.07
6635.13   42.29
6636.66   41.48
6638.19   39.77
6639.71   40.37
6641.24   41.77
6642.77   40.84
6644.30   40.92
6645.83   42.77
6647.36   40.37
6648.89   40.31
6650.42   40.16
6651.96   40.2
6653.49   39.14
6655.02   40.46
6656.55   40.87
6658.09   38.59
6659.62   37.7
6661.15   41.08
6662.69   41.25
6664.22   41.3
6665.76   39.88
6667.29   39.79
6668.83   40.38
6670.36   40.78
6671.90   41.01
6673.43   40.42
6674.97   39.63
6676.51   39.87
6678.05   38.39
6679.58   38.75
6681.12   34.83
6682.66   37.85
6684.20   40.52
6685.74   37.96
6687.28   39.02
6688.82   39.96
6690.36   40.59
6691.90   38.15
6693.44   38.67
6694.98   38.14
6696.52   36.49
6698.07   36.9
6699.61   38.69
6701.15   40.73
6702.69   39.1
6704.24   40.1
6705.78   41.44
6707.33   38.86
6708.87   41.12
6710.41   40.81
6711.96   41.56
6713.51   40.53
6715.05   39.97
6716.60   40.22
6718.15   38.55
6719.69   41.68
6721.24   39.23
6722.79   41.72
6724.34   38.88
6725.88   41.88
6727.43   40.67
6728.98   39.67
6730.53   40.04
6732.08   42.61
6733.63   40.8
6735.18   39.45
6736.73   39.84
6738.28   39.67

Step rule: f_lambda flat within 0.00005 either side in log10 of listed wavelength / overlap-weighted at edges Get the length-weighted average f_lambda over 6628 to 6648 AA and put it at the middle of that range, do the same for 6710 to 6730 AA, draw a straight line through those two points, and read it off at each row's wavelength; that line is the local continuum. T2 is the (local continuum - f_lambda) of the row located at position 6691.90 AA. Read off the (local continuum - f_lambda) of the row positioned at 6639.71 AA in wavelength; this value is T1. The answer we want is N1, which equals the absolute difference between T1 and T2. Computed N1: 1.8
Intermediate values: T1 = 0.7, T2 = 2.46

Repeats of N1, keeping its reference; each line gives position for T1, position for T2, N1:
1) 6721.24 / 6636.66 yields 1.6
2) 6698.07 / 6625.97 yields 4.2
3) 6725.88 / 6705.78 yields 0.6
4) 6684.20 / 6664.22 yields 0.6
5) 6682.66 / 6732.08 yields 5.1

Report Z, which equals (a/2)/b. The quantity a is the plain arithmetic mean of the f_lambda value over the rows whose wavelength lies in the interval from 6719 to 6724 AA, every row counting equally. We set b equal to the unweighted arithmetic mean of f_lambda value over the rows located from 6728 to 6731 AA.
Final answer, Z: 0.513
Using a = 40.9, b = 39.9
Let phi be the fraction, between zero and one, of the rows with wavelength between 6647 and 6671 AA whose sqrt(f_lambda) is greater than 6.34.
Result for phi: 0.6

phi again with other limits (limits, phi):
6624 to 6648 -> 0.9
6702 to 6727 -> 0.6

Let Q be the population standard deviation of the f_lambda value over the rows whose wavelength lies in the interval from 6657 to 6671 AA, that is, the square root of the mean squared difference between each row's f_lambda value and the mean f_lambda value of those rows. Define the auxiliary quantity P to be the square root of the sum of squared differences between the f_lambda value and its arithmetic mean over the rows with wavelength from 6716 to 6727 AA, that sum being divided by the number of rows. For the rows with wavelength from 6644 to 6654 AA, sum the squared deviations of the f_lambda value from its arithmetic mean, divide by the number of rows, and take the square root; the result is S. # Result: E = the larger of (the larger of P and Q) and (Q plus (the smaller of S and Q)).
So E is 2.21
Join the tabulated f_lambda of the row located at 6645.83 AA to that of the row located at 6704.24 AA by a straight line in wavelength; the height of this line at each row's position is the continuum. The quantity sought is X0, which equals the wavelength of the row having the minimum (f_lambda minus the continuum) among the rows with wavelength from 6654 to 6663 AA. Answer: 6659.62 AA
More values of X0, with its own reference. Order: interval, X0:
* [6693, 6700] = 6696.52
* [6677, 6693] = 6681.12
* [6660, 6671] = 6667.29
